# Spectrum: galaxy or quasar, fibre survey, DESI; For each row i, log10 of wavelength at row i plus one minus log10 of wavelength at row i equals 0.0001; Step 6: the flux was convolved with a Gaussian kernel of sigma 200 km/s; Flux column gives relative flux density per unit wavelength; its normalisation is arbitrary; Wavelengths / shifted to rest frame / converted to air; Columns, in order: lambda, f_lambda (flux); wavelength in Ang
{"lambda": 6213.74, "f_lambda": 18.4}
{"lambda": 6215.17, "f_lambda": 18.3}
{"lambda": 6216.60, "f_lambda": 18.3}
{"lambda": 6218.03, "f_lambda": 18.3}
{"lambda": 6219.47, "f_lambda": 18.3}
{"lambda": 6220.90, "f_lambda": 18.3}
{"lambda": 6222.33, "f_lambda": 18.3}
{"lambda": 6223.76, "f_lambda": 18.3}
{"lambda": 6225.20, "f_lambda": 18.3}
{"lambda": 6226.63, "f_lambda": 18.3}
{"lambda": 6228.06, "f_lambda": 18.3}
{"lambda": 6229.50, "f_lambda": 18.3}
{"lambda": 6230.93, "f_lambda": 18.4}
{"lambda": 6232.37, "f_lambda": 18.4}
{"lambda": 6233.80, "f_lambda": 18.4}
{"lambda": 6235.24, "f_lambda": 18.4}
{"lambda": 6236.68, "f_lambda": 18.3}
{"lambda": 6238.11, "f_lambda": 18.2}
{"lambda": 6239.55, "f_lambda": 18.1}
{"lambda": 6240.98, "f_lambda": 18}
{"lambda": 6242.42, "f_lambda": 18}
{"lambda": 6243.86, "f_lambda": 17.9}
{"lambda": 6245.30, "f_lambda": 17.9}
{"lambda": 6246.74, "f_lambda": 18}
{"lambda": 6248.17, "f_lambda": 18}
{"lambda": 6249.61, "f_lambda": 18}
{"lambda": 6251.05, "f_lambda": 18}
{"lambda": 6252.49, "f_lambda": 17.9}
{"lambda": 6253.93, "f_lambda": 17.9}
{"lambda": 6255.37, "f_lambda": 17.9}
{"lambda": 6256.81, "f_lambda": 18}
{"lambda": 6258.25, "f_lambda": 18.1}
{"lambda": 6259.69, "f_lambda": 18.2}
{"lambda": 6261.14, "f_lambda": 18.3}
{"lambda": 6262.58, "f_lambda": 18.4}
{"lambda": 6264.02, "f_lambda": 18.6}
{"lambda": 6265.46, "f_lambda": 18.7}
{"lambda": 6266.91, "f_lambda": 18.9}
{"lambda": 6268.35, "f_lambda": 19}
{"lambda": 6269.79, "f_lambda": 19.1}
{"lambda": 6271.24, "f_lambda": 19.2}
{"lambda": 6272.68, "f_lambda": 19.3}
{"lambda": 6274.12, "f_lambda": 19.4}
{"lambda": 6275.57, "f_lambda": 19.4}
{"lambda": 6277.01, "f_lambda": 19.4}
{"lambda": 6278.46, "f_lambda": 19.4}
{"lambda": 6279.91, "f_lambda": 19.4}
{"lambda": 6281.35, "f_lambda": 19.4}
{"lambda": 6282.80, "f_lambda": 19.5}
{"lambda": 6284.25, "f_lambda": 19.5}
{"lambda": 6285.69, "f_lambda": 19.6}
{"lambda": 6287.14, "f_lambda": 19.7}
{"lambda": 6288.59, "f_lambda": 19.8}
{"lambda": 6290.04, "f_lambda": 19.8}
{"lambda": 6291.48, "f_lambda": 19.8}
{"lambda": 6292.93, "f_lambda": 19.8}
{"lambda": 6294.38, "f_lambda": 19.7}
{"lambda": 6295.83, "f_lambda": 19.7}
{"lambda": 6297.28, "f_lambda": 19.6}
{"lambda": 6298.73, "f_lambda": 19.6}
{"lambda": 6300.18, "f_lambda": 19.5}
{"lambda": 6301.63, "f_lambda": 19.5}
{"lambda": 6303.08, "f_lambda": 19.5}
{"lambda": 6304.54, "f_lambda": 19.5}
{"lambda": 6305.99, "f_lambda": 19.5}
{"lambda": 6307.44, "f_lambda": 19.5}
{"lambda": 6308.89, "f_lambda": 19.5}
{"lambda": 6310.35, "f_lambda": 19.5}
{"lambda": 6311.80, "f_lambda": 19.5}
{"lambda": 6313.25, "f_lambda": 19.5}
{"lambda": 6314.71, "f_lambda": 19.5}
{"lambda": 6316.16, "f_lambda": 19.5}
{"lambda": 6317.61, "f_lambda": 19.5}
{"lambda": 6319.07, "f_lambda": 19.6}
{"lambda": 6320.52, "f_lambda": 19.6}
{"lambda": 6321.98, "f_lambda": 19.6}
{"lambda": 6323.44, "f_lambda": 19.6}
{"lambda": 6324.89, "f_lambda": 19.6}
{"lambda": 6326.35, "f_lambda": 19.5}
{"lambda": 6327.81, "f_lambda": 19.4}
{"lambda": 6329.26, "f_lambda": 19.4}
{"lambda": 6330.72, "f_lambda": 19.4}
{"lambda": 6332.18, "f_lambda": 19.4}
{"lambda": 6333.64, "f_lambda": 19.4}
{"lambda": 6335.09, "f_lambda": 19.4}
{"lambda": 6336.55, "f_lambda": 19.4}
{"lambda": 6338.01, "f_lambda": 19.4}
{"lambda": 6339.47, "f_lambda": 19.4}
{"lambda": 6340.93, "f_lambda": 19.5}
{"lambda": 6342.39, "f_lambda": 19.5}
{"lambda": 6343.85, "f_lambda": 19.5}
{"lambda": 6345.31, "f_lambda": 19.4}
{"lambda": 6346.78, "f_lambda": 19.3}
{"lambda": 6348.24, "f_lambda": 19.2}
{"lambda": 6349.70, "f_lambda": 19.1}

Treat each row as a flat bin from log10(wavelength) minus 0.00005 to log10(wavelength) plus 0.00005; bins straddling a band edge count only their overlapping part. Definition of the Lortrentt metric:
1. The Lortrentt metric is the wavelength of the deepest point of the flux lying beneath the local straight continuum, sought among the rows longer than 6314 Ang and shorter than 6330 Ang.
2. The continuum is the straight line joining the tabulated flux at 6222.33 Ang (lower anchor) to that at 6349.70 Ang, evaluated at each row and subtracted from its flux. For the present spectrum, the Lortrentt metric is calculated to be 6329.26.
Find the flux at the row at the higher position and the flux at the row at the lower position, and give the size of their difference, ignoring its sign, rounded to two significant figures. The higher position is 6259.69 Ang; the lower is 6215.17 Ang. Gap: 0.10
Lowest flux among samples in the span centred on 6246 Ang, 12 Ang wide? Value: 17.9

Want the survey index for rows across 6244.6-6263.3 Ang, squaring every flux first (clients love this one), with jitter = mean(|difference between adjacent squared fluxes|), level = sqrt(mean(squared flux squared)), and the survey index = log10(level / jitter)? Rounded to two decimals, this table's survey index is 2.19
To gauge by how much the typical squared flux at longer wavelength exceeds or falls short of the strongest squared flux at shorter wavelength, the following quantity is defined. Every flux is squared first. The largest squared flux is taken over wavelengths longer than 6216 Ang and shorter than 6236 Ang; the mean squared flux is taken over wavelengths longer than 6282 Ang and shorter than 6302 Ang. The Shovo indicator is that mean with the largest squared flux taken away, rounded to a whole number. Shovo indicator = 48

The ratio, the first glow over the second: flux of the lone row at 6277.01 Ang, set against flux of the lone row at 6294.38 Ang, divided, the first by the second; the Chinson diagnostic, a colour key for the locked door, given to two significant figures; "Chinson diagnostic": 0.98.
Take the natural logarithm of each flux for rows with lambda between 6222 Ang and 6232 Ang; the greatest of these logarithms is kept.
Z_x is 2.912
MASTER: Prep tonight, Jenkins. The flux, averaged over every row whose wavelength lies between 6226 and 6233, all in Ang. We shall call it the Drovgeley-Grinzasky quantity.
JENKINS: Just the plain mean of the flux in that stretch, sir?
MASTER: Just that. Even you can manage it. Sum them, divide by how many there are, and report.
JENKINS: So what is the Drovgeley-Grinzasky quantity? 18.3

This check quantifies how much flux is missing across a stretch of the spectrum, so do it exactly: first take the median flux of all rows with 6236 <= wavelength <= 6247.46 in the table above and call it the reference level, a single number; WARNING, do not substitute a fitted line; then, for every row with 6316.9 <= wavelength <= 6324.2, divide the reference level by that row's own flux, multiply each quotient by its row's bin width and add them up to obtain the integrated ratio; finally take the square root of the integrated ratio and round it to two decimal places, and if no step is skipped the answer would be 2.59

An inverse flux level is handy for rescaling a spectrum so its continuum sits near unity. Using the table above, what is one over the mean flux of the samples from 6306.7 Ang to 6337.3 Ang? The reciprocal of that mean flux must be 0.0513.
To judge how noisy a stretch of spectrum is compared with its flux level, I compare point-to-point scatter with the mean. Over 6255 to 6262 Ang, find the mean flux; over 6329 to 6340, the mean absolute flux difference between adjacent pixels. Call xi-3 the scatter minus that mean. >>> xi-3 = -18.1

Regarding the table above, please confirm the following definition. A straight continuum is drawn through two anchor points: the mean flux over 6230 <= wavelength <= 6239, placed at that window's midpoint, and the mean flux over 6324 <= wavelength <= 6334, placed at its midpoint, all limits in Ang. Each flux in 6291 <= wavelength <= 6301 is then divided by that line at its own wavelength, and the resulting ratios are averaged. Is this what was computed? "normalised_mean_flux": 1.032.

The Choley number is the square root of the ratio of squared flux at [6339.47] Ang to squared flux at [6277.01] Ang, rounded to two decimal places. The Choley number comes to 1.00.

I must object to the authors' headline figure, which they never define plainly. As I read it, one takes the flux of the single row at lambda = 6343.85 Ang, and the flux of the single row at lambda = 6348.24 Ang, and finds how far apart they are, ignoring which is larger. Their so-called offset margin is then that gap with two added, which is 2.3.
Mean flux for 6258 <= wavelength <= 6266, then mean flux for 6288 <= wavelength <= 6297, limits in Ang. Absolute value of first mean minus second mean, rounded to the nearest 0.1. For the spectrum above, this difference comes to 1.4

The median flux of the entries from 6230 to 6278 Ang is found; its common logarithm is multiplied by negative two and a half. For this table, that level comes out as -3.16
